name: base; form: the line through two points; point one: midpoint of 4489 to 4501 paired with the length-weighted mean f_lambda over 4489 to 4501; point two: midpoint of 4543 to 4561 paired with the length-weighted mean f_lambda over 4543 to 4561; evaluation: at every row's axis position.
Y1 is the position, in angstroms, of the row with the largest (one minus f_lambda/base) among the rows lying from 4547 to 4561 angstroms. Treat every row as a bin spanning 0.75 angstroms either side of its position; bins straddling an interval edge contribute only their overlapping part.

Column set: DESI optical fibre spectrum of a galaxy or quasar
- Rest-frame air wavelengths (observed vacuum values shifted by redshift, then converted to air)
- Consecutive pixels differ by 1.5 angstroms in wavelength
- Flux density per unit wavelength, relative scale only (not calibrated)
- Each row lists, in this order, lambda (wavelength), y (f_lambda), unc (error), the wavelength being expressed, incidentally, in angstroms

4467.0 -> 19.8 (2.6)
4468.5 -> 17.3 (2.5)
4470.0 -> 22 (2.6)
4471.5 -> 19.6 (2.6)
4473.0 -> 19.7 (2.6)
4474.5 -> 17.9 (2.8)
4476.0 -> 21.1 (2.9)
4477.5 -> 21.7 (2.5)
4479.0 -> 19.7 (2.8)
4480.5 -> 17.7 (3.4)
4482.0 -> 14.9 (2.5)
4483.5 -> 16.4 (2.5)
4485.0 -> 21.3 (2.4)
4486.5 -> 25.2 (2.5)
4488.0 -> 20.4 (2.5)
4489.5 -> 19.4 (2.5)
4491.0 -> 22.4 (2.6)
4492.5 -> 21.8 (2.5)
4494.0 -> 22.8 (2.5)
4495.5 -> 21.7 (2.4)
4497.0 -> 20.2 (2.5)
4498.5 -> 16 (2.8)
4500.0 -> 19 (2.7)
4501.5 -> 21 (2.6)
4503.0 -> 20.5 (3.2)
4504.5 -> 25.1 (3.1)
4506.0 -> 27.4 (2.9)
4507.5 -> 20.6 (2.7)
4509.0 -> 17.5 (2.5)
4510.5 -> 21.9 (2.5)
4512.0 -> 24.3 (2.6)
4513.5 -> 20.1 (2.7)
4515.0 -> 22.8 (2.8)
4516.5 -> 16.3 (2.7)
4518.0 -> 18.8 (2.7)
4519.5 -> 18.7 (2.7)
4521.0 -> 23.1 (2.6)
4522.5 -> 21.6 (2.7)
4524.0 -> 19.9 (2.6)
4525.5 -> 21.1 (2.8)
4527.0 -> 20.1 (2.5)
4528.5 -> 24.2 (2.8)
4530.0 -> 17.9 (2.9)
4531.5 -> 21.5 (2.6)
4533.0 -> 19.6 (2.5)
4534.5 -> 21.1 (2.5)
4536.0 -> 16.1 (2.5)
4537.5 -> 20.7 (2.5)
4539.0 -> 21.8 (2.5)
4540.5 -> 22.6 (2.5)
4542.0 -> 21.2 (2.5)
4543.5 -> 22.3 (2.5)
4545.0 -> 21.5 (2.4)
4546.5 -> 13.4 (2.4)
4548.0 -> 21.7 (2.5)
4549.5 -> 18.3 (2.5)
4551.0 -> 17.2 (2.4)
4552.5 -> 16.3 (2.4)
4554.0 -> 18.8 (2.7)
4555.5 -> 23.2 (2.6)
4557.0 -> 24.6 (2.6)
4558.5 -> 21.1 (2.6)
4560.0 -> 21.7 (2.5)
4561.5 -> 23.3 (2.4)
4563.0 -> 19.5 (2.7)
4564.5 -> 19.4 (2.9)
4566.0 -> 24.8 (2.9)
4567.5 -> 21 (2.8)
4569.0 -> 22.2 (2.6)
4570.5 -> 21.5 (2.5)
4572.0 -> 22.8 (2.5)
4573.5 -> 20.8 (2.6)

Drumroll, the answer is 4552.5 angstroms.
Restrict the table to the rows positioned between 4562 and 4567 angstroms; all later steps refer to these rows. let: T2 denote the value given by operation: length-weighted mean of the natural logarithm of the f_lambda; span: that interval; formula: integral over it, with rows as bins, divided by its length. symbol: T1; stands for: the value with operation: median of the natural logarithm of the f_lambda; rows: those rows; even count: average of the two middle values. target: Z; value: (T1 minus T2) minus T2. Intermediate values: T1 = 2.97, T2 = 3.054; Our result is -3.14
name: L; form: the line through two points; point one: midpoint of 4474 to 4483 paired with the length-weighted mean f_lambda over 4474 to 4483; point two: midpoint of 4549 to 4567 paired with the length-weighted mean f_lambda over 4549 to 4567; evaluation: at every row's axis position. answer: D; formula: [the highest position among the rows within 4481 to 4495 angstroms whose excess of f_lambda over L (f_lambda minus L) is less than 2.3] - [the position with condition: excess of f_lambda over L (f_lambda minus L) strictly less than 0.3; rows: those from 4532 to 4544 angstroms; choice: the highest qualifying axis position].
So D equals -46.5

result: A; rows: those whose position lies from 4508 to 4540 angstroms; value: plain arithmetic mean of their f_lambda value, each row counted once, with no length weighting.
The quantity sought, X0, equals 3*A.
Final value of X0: 61.3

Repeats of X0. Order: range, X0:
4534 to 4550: 60.2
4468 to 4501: 59.8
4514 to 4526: 60.9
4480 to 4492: 59.1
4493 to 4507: 64.6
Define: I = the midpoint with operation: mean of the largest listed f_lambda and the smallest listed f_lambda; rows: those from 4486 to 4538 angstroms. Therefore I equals 21.7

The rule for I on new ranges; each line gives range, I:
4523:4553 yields 18.8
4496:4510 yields 21.7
